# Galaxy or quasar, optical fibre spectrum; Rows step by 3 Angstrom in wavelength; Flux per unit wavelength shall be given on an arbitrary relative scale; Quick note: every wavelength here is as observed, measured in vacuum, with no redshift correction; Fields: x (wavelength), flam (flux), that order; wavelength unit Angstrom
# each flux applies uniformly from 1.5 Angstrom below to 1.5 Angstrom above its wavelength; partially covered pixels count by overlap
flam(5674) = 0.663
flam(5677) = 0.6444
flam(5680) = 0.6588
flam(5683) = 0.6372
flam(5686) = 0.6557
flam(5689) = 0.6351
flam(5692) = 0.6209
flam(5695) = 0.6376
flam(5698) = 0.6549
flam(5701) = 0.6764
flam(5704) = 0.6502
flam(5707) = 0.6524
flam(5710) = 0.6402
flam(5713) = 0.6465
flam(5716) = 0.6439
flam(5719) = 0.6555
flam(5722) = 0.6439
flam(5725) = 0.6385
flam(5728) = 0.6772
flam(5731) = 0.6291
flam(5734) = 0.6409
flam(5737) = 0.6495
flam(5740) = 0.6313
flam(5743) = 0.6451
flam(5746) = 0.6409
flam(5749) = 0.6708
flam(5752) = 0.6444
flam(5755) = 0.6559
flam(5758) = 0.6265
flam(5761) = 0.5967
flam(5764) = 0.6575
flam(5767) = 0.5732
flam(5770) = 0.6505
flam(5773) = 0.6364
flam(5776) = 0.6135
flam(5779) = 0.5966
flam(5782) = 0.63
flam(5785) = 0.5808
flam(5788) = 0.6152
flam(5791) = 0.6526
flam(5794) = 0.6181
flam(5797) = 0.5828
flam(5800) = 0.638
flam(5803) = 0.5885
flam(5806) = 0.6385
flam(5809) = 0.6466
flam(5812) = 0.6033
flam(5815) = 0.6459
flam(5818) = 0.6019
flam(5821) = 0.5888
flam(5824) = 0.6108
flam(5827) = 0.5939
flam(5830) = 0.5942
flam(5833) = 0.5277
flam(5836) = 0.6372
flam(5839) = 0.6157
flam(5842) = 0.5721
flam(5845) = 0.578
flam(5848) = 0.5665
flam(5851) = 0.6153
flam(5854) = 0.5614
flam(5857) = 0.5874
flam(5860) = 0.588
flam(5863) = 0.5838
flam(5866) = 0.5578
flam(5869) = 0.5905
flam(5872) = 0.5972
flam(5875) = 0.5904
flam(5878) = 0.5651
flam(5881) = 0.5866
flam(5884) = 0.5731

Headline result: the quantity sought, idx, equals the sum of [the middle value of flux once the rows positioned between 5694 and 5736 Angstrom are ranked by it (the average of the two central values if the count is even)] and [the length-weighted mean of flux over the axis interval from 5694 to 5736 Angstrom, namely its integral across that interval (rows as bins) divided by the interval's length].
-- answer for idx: 1.29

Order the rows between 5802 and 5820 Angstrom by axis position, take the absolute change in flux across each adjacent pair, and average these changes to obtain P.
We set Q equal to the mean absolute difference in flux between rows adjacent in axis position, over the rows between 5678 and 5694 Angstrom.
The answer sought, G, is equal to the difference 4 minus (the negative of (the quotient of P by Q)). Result 6.0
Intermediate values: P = 0.038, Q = 0.019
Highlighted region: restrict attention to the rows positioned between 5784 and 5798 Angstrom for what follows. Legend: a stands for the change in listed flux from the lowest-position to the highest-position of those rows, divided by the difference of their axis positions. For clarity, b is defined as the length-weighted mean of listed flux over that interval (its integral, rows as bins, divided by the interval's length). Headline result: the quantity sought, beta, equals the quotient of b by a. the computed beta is 3671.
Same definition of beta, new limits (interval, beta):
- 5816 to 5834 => -119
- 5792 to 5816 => 469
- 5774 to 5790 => 4303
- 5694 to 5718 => 2169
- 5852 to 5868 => -1925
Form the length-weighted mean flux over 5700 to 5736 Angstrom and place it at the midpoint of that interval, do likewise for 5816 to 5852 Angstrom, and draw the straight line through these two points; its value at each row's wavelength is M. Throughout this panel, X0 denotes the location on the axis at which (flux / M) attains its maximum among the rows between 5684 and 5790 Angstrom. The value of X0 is 5749 Angstrom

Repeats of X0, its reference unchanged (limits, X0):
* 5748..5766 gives 5749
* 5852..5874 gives 5872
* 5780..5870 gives 5836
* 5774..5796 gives 5791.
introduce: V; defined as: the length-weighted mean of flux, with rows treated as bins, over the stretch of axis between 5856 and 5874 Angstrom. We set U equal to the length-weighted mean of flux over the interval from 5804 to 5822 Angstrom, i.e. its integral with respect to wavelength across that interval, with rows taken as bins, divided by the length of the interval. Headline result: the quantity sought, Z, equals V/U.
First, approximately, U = 0.621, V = 0.58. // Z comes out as 0.94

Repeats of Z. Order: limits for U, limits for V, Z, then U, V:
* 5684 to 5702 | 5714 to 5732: 1.00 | 0.646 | 0.65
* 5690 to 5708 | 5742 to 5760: 1.00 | 0.648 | 0.65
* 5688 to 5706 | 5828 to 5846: 0.91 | 0.646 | 0.59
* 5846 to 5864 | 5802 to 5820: 1.06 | 0.584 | 0.62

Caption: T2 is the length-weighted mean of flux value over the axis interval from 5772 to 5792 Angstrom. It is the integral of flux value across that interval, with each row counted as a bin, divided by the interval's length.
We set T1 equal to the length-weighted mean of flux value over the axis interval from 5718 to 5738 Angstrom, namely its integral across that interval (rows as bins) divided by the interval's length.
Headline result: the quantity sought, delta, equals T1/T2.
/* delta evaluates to 1.05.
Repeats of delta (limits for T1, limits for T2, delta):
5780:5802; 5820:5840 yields 1.03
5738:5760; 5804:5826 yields 1.04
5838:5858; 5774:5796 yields 0.95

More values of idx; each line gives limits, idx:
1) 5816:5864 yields 1.18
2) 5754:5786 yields 1.25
